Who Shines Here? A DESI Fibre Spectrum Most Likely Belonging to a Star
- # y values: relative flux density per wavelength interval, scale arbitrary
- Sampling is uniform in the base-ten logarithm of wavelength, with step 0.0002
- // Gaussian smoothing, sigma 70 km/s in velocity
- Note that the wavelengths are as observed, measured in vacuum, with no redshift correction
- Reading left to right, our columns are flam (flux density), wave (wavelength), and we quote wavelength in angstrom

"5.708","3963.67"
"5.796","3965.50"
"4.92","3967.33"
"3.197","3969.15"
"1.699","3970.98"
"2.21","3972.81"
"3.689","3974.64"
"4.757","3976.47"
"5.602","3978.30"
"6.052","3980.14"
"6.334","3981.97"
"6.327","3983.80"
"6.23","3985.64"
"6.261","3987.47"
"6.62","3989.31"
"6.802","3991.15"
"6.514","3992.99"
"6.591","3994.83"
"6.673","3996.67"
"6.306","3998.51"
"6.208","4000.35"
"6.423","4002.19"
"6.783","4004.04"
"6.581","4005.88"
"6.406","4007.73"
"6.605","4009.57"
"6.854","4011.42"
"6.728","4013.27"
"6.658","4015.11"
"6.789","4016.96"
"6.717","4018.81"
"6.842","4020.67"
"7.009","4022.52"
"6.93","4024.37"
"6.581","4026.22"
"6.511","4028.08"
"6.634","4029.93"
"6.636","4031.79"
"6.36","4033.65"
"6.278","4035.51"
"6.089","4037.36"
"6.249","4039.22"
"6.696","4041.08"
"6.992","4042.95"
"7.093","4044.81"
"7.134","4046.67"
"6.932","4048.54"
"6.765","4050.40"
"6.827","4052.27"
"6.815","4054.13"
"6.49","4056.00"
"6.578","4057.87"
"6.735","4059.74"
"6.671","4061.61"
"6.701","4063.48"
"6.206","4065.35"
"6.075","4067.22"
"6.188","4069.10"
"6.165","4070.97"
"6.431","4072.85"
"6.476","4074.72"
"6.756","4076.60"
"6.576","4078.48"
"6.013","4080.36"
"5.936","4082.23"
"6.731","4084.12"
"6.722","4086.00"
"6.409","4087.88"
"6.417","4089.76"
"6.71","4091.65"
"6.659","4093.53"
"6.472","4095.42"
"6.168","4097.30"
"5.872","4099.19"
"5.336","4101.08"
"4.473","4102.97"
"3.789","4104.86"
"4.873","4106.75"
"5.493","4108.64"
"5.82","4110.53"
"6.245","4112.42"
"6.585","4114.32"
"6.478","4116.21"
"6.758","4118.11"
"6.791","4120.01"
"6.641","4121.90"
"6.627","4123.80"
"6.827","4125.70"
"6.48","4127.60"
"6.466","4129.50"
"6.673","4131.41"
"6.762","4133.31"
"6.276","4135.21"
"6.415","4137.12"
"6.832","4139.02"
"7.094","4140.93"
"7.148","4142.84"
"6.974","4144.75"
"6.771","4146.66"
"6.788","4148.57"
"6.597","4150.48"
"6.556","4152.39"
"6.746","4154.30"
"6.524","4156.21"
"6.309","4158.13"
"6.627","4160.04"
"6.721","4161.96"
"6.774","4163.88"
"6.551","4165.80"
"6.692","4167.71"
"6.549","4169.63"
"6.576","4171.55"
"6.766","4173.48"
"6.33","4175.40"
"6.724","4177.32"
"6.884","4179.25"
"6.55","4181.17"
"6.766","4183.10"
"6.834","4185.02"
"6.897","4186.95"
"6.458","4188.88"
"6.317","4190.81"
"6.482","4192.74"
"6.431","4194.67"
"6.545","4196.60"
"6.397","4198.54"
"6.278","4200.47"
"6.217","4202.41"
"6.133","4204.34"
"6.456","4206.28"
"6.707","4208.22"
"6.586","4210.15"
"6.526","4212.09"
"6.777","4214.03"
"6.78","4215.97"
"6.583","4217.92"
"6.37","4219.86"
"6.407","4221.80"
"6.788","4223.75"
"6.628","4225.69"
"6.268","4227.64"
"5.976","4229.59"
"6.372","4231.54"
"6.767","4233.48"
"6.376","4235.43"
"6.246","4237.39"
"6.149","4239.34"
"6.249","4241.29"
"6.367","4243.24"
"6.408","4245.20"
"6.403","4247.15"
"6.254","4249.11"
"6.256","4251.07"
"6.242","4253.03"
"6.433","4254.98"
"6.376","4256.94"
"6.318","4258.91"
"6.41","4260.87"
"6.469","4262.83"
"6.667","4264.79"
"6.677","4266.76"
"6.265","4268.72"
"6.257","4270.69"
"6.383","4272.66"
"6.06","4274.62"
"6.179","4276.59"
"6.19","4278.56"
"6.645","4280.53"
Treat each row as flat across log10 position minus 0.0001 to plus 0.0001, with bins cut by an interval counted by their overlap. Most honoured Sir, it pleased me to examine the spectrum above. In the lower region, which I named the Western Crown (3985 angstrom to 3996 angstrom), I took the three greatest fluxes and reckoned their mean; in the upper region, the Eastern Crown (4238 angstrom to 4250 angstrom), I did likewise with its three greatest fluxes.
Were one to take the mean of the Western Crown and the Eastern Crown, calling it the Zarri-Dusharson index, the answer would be 6.5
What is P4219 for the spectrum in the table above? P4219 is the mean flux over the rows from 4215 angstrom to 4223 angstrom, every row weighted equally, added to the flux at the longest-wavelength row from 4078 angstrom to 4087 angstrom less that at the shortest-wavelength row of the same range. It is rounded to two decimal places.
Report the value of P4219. 6.68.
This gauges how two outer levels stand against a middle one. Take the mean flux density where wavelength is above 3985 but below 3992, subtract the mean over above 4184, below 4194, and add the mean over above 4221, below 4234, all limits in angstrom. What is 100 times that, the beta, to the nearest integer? 634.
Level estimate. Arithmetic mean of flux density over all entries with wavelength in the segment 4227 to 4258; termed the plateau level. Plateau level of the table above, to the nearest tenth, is 6.3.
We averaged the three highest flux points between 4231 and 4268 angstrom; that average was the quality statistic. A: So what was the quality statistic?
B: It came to 6.70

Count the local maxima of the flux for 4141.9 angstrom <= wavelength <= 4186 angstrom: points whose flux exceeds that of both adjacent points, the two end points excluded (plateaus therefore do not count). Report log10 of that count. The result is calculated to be 0.78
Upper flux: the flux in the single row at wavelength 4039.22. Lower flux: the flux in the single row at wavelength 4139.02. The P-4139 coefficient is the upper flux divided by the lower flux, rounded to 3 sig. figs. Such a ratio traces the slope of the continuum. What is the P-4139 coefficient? 0.915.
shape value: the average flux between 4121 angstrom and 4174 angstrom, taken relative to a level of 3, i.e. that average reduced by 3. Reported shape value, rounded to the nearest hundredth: 3.67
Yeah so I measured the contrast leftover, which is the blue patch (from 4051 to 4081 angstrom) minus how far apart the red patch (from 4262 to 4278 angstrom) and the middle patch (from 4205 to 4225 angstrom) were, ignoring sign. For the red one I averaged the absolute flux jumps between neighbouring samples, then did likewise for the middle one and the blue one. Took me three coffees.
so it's 0.18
